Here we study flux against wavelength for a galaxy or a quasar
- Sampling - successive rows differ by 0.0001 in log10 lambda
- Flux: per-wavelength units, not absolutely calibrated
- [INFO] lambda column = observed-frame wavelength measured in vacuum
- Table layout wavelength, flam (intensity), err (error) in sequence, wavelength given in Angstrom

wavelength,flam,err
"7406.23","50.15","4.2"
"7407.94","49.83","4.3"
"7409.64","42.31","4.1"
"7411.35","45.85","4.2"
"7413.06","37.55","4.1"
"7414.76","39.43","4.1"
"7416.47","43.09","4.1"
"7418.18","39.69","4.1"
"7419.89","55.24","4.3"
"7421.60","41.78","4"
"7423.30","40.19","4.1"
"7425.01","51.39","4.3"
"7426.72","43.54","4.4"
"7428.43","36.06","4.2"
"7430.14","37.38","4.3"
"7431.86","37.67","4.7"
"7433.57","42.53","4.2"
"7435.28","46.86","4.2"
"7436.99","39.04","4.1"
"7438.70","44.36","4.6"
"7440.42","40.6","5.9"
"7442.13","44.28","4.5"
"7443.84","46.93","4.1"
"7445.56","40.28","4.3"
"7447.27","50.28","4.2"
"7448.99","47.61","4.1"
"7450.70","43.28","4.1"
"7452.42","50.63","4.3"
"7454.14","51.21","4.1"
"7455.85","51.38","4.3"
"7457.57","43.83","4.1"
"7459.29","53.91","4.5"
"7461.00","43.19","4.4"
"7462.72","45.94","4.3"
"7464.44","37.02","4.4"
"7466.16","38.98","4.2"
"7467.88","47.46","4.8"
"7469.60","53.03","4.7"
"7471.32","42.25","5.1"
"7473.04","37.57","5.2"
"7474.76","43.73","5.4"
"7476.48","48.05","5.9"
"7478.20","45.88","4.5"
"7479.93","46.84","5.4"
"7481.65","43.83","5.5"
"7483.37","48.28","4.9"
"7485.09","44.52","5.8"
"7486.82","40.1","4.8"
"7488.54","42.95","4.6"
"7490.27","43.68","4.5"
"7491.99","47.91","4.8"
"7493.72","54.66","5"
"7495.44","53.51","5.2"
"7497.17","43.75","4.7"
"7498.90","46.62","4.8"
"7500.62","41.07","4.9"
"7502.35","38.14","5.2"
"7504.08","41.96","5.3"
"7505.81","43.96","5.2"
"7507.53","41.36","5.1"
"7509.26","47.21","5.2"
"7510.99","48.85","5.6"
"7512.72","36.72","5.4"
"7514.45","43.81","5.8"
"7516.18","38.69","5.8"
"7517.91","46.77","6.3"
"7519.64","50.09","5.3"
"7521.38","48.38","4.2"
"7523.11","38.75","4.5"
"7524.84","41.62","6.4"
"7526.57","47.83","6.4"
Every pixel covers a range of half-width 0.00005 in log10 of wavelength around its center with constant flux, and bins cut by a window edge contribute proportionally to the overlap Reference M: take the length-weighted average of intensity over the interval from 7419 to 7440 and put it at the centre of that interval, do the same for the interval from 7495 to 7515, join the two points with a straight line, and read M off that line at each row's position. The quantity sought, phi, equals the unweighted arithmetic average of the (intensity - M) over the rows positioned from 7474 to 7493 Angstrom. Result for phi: 2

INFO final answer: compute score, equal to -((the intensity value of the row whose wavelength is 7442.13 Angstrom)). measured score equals -44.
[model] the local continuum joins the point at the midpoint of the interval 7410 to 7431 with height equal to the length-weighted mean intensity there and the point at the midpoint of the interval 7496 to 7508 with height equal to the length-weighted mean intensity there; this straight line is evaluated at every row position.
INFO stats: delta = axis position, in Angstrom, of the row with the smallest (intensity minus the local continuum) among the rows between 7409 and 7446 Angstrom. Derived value 7428.43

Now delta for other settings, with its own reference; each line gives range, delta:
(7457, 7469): 7464.44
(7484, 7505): 7502.35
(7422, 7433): 7428.43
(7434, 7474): 7464.44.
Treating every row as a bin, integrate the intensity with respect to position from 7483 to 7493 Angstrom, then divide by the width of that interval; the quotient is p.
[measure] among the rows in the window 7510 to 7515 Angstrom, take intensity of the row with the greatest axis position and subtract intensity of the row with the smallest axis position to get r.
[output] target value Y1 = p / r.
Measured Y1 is -9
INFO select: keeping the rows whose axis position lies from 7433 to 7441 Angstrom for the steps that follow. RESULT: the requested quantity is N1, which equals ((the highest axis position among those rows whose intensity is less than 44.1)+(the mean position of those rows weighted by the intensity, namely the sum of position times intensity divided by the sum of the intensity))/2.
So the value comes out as 7438.7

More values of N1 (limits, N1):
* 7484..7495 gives 7490.0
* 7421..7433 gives 7429.2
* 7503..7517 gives 7513.1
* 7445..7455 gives 7450.4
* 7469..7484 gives 7479.1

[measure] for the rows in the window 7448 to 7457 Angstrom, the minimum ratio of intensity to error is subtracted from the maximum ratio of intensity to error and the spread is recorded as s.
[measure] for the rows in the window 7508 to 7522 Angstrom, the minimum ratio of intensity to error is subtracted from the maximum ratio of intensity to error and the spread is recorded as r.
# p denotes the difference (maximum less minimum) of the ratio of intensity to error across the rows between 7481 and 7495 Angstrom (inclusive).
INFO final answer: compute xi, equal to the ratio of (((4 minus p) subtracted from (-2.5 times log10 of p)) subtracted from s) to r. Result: 0.8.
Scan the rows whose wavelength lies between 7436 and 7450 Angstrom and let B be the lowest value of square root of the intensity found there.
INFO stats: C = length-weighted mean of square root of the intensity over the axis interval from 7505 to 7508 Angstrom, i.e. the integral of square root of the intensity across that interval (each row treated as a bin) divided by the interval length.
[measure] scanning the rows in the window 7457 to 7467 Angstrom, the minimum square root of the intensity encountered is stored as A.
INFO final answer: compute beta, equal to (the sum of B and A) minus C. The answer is 5.77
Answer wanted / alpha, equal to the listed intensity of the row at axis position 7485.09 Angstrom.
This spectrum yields 44.52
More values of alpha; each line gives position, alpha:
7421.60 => 41.78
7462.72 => 45.94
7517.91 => 46.77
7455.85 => 51.38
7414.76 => 39.43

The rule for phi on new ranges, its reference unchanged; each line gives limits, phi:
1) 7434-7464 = 3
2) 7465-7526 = 1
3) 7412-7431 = -1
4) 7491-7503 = 3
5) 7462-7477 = 0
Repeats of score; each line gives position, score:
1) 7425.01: -51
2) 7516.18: -39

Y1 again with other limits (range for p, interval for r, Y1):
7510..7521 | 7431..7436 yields 5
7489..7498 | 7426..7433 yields -8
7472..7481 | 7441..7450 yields 13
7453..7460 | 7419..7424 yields -3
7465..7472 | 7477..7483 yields -22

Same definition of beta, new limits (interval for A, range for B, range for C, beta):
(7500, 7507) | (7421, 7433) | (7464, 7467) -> 6.01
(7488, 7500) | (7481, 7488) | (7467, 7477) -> 6.17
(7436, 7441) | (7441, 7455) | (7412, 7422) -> 6.06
